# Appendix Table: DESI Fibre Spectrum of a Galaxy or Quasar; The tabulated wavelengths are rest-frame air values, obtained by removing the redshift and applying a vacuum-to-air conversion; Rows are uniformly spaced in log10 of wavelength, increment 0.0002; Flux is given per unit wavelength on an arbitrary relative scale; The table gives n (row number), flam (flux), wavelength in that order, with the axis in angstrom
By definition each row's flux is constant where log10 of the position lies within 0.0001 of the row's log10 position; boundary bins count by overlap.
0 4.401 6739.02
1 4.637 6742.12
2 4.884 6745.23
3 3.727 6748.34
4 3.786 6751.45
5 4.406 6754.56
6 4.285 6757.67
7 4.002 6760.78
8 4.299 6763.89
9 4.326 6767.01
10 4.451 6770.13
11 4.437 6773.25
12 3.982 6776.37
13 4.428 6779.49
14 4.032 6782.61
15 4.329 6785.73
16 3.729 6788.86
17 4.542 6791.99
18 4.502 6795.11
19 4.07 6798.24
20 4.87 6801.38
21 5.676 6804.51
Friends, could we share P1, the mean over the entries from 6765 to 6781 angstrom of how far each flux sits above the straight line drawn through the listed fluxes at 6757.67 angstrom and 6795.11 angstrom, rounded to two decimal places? -0.05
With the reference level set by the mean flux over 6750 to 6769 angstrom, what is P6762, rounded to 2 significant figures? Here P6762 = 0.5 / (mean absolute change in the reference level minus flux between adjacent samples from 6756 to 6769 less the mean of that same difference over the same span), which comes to 2.0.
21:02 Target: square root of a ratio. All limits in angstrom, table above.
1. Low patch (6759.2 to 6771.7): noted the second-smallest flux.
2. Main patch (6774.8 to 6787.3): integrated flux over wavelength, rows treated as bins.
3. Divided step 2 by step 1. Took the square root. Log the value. 3.49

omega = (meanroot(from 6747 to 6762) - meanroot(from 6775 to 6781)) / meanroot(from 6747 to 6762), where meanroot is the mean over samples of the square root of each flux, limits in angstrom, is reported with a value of -0.020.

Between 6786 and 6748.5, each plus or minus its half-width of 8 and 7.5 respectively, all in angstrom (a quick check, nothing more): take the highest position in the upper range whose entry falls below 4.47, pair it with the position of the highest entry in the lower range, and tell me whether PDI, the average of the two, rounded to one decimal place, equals 6767.0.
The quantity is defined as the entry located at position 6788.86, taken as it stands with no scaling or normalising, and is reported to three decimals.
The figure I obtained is 3.729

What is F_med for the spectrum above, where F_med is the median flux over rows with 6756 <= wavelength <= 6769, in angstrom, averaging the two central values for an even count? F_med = 4.29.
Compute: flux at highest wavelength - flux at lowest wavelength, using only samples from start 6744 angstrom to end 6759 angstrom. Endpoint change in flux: -0.60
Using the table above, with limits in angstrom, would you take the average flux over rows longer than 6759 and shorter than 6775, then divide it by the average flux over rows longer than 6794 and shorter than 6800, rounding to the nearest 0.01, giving 1.00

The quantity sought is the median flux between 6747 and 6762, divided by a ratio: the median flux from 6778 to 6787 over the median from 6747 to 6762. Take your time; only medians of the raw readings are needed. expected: 3.70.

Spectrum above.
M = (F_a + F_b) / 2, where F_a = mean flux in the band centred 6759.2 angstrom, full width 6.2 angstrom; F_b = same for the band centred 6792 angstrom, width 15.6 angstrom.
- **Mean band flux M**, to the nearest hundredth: 4.19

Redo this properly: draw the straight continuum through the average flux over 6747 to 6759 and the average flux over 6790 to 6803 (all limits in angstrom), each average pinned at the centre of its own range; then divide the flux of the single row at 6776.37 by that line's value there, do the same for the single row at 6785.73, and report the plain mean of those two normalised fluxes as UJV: 0.96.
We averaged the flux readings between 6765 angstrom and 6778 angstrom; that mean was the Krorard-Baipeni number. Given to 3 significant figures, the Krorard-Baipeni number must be 4.30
